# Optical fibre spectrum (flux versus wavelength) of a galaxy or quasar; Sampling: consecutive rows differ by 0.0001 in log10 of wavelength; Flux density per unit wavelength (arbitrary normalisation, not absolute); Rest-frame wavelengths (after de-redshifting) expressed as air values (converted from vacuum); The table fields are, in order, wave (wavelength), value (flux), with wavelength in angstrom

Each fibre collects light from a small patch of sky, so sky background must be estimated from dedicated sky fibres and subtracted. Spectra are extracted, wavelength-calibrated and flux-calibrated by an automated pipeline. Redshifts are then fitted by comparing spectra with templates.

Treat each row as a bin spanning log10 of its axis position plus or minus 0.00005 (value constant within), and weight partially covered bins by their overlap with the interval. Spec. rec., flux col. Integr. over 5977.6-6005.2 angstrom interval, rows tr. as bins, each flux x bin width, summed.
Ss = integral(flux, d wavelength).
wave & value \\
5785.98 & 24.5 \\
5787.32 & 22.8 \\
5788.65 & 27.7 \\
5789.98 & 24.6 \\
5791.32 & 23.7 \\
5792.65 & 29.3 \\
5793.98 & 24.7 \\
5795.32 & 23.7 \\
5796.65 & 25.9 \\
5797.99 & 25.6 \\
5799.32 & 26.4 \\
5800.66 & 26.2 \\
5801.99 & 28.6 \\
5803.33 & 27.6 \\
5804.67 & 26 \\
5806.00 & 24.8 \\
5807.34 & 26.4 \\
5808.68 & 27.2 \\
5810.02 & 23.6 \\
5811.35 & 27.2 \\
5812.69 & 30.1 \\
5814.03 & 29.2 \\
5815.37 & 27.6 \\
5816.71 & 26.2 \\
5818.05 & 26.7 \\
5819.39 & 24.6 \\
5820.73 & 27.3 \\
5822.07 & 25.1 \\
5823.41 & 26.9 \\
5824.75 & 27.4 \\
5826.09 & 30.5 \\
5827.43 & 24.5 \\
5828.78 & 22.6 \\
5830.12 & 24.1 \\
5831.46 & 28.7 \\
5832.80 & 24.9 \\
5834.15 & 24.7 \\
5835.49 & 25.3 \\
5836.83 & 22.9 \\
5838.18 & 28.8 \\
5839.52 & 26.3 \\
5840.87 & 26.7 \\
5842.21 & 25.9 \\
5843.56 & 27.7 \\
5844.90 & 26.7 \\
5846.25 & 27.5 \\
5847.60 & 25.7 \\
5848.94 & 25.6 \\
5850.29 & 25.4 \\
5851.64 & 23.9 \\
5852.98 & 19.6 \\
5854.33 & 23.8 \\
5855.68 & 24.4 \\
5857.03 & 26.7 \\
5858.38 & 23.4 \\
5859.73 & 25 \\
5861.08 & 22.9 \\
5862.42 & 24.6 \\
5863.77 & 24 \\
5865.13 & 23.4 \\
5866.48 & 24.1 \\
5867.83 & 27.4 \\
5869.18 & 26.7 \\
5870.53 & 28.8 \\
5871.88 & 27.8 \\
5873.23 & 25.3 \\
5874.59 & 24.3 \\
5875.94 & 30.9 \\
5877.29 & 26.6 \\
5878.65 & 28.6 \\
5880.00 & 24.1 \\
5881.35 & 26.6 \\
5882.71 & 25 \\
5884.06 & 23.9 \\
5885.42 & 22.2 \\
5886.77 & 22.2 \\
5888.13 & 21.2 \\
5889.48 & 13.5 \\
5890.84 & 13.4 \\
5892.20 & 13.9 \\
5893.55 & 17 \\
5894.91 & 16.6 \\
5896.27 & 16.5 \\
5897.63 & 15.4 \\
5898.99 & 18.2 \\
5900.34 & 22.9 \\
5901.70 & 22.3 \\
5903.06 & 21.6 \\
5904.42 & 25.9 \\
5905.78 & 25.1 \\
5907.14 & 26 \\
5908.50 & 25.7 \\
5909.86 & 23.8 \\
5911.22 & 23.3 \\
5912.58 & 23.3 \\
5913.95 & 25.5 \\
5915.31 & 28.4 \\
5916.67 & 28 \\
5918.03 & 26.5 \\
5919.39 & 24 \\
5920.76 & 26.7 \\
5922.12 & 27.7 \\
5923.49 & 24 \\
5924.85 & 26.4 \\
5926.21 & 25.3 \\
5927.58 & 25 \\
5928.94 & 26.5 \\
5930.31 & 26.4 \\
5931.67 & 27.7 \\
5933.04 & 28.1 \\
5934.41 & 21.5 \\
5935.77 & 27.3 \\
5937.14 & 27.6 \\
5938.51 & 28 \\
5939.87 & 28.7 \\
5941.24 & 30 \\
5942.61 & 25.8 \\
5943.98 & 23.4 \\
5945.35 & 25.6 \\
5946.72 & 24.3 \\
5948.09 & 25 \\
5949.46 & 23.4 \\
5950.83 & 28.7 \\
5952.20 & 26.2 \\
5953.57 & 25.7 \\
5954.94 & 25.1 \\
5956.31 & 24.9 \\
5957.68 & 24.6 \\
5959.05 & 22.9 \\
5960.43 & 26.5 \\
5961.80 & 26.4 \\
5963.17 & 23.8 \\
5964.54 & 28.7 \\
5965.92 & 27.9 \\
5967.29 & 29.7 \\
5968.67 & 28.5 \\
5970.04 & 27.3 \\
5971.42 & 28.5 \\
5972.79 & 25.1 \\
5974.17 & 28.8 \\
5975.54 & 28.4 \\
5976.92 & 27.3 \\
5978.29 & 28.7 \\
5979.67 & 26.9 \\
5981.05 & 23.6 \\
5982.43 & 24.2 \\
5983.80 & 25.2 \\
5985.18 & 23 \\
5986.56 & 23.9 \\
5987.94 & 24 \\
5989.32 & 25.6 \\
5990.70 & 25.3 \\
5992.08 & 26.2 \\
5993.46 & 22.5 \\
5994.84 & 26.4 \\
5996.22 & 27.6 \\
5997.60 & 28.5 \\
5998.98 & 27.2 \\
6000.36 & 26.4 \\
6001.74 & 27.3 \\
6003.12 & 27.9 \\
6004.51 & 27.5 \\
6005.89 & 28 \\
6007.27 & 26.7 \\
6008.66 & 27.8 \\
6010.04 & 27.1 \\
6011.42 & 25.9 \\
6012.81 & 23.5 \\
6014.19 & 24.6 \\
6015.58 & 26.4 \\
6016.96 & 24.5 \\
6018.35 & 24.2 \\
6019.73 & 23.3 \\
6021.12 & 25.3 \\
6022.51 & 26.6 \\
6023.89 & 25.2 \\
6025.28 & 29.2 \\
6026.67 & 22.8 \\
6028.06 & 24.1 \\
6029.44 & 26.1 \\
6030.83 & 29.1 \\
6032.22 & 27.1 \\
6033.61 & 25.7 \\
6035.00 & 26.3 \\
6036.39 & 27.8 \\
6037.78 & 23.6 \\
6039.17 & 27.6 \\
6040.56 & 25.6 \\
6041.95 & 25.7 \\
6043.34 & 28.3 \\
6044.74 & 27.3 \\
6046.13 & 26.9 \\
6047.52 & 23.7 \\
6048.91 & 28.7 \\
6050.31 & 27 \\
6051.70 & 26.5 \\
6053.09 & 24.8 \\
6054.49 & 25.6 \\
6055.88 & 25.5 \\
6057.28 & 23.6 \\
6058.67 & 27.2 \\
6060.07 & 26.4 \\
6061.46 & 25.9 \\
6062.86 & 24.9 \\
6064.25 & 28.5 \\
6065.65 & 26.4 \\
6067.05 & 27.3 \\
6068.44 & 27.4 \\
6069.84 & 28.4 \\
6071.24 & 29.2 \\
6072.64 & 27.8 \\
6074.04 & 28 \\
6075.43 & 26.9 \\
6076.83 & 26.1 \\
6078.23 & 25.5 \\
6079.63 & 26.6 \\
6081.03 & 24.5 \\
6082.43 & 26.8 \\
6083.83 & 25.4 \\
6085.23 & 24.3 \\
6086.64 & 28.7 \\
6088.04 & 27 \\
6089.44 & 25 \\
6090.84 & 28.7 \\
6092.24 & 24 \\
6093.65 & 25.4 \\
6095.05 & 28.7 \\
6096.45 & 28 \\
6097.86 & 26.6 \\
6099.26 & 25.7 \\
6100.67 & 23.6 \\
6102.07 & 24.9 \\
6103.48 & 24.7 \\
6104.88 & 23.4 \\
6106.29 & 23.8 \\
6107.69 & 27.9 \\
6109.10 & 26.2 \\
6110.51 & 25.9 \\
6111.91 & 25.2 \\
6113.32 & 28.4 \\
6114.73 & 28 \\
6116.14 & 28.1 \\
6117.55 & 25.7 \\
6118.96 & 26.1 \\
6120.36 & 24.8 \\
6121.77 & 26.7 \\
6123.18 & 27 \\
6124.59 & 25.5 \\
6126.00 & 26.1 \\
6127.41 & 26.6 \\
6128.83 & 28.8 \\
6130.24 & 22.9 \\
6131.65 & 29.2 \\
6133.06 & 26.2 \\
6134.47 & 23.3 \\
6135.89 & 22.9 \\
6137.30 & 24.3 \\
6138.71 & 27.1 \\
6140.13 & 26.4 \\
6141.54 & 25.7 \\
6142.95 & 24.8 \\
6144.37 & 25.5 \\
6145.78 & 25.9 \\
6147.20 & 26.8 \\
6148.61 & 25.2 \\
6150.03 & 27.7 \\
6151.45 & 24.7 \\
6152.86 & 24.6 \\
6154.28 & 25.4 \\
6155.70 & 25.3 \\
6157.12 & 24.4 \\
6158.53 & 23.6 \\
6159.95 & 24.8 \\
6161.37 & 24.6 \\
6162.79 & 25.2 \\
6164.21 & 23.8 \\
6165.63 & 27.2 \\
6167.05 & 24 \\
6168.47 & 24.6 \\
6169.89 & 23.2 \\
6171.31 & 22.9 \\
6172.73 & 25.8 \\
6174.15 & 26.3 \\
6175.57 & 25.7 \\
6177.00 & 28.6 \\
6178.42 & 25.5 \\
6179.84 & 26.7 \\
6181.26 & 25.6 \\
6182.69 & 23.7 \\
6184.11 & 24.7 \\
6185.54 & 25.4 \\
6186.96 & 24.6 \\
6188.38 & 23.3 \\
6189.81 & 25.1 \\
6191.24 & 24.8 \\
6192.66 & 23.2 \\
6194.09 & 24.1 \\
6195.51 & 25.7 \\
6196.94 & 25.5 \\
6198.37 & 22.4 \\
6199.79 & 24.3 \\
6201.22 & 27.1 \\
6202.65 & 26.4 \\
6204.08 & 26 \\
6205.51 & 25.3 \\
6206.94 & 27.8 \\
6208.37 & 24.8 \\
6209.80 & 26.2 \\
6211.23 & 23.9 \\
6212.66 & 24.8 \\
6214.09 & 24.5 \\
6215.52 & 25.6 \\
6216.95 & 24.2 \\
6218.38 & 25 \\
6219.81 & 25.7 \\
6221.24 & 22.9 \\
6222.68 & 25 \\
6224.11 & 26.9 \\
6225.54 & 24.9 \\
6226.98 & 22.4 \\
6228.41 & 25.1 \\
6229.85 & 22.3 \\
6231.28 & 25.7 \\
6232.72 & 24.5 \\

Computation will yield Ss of 715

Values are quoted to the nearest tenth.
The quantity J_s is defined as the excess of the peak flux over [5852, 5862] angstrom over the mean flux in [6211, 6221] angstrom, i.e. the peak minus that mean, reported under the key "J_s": 1.9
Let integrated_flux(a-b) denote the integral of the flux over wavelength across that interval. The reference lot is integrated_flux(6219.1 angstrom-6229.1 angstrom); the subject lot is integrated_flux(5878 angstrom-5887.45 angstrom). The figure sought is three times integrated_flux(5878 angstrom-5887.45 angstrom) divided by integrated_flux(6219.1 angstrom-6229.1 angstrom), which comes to 2.83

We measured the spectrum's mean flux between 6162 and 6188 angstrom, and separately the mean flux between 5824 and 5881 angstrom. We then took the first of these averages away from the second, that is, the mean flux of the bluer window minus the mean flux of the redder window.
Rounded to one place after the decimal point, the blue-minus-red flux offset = 0.5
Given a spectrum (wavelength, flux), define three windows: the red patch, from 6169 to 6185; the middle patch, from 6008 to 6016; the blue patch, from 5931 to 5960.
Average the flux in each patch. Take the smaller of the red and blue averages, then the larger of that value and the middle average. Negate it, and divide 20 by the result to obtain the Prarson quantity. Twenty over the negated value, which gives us -0.773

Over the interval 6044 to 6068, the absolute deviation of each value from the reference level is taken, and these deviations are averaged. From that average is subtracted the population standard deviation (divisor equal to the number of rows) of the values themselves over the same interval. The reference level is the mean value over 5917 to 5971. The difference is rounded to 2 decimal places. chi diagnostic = -0.26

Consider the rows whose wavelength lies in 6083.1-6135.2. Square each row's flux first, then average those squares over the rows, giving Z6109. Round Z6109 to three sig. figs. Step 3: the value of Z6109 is 685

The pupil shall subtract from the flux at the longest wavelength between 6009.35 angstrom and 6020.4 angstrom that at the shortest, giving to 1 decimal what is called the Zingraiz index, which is -3.8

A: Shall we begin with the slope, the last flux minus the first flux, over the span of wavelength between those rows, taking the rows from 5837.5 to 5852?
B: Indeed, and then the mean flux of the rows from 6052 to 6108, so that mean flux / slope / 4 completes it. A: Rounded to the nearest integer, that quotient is -18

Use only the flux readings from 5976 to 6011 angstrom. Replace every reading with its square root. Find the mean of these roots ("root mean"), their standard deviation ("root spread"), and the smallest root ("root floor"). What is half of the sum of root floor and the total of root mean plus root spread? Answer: 5.02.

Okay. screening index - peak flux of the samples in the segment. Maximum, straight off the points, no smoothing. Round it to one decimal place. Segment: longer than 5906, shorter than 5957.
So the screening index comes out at 30.0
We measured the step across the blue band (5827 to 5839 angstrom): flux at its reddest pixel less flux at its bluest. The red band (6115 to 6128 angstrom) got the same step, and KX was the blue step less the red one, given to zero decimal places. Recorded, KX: 6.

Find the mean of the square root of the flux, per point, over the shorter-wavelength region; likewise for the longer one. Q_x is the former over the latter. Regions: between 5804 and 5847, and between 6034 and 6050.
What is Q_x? 1.00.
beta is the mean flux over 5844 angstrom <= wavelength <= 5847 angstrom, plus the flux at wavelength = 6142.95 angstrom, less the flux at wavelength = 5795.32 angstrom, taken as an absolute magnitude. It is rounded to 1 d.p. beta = 28.2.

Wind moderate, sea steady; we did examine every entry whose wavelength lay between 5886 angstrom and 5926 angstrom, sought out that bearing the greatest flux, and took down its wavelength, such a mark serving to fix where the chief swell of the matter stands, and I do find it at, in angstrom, 5915.31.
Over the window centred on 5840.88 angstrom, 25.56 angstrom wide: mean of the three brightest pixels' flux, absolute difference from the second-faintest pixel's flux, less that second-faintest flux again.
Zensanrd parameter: -17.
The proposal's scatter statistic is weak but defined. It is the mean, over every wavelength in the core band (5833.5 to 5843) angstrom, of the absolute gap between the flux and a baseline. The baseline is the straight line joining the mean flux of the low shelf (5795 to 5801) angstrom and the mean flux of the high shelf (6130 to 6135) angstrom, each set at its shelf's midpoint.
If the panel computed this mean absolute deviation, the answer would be 1.32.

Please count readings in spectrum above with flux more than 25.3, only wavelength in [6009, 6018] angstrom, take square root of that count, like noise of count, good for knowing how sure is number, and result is 1.7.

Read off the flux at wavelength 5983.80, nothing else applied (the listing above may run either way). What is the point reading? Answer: 25.2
